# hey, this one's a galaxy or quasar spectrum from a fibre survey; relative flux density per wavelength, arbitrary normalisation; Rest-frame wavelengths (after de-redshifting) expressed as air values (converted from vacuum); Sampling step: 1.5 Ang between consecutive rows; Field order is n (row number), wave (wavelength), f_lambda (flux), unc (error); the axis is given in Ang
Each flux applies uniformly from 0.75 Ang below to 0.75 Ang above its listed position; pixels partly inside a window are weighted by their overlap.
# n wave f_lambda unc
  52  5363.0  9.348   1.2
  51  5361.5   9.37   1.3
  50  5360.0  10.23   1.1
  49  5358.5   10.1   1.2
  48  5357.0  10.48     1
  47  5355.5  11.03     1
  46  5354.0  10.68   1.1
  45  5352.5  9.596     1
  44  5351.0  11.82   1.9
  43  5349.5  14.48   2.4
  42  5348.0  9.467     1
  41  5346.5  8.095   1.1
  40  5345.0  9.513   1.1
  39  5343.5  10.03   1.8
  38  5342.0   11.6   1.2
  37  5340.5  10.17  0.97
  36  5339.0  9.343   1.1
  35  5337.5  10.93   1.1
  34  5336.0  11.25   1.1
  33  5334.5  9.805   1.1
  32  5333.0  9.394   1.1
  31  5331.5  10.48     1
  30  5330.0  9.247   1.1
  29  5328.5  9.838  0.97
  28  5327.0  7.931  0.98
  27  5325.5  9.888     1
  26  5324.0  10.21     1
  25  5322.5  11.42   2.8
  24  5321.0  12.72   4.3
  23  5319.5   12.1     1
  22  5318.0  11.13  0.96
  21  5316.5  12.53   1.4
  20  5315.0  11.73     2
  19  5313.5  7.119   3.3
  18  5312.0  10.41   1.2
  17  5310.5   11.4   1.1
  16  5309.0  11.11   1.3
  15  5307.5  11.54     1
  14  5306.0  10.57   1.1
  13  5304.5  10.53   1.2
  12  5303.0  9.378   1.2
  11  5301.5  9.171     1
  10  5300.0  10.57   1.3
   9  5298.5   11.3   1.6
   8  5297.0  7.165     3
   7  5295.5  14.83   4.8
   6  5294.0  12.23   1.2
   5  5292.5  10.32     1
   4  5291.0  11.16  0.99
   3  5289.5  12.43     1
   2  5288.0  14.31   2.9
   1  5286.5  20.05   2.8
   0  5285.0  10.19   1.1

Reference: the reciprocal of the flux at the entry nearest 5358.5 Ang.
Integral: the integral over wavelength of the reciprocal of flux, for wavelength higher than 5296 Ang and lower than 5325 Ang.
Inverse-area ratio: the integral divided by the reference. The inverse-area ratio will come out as 28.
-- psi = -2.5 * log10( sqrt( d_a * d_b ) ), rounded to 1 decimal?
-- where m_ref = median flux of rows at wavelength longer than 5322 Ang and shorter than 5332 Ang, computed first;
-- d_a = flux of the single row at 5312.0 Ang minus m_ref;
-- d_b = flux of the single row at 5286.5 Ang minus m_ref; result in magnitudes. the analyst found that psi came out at -0.9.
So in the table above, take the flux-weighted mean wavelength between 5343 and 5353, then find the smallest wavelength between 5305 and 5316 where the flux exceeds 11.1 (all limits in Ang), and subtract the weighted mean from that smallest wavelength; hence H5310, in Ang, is -40.7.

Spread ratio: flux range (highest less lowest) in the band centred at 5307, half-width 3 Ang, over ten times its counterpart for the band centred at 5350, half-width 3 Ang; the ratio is 0.02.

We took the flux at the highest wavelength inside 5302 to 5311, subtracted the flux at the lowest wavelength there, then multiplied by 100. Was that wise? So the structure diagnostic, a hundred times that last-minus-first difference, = 202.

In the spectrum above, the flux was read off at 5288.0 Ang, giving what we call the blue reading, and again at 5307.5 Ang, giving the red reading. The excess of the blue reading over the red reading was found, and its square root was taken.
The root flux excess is 1.66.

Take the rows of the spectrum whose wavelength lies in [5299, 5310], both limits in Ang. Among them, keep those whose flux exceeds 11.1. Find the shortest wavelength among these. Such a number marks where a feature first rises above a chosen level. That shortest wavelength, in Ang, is 5307.5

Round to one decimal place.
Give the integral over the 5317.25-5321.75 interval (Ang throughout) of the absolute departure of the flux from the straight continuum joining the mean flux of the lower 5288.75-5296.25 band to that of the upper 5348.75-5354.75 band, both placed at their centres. 2.7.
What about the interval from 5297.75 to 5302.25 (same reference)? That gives 8.0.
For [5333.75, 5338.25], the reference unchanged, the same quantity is 5.1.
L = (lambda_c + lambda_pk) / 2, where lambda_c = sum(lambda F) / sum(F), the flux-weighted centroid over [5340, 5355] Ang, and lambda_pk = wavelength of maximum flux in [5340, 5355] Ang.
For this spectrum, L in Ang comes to 5348.4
